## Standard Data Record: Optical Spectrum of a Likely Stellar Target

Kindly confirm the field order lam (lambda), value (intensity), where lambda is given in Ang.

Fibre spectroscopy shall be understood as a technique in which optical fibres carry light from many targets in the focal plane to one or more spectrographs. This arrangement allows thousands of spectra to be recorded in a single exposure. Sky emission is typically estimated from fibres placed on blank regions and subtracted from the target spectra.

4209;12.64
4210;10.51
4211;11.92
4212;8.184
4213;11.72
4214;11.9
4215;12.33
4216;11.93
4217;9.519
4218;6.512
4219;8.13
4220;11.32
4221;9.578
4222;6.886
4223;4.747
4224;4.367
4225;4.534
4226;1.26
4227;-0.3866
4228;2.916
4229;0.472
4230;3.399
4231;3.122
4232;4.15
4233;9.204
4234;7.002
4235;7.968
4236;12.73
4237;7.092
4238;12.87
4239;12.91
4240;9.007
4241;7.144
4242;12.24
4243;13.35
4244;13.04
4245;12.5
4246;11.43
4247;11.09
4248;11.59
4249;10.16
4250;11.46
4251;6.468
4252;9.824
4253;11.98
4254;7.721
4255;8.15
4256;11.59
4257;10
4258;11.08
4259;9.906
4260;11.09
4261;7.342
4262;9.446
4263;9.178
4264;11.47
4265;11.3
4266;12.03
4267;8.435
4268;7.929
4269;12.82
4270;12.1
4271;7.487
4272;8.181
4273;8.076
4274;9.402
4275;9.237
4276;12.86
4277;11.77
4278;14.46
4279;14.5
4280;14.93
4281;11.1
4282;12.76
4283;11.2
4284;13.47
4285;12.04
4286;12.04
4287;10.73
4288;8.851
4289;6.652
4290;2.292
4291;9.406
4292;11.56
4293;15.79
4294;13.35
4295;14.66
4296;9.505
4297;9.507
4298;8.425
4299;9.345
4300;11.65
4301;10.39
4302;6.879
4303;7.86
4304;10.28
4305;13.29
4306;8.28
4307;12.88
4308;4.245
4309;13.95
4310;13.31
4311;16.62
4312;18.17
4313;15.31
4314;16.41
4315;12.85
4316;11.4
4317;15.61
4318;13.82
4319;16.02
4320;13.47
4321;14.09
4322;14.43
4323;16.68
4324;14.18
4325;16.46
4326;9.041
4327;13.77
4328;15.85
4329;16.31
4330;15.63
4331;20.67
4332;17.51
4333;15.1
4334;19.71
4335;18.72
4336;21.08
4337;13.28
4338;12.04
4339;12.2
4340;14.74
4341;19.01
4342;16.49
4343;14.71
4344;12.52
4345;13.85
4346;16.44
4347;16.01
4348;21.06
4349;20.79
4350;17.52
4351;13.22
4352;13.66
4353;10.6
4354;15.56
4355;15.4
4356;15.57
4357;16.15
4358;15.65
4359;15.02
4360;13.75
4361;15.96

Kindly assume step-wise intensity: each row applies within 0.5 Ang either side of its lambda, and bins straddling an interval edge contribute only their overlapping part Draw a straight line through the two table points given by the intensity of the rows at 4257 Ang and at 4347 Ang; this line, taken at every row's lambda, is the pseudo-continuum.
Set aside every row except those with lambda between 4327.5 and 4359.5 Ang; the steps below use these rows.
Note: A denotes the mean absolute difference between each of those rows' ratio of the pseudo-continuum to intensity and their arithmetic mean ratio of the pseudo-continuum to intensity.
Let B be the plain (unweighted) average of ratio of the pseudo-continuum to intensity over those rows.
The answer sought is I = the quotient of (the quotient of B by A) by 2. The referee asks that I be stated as 3.4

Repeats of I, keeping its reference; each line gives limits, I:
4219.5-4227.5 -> -0.1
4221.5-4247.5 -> 0.3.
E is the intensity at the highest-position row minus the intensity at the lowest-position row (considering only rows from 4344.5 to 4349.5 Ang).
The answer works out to 7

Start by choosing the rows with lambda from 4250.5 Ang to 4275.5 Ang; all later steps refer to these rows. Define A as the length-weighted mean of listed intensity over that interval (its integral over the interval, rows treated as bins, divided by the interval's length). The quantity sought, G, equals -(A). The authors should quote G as -10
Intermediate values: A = 10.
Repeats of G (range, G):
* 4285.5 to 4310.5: -10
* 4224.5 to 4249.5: -8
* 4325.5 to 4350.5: -16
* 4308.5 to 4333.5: -15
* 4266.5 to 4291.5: -11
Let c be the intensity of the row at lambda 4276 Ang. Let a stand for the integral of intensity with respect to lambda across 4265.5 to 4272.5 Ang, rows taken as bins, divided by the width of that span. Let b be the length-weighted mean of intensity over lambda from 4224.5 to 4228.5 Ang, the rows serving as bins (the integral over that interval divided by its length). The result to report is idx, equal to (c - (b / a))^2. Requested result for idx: 160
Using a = 10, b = 2.1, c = 12.86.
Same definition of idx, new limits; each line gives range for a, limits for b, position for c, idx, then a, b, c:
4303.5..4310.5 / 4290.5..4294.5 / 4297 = 70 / 11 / 12.5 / 9.507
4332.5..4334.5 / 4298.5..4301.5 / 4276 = 150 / 17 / 10.5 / 12.86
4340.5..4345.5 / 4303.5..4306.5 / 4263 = 72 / 15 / 10.6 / 9.178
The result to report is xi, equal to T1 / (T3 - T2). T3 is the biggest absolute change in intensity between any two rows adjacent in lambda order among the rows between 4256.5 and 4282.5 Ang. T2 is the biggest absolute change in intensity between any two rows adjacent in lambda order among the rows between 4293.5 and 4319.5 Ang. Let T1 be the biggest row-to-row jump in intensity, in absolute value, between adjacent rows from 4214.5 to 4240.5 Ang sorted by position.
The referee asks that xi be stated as -1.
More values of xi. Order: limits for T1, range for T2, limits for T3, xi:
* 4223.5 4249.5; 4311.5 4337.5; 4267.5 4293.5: -8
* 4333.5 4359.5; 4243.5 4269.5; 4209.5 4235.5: 126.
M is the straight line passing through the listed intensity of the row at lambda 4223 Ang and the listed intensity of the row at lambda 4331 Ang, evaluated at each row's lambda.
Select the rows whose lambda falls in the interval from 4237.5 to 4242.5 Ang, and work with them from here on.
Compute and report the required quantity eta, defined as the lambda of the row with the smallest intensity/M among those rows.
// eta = 4241 Ang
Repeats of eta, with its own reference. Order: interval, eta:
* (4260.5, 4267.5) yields 4261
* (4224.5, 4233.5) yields 4227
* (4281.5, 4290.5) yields 4290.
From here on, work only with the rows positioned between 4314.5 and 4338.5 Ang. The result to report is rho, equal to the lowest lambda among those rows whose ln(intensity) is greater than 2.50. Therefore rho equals 4315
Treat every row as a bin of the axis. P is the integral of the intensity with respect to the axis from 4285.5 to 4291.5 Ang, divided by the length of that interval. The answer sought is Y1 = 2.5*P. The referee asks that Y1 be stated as 21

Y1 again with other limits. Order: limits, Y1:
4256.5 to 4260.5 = 26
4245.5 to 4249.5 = 28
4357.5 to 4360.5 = 37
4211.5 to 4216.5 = 28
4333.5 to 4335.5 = 48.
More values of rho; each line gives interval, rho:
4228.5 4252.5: 4236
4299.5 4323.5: 4305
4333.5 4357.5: 4334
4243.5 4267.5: 4244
